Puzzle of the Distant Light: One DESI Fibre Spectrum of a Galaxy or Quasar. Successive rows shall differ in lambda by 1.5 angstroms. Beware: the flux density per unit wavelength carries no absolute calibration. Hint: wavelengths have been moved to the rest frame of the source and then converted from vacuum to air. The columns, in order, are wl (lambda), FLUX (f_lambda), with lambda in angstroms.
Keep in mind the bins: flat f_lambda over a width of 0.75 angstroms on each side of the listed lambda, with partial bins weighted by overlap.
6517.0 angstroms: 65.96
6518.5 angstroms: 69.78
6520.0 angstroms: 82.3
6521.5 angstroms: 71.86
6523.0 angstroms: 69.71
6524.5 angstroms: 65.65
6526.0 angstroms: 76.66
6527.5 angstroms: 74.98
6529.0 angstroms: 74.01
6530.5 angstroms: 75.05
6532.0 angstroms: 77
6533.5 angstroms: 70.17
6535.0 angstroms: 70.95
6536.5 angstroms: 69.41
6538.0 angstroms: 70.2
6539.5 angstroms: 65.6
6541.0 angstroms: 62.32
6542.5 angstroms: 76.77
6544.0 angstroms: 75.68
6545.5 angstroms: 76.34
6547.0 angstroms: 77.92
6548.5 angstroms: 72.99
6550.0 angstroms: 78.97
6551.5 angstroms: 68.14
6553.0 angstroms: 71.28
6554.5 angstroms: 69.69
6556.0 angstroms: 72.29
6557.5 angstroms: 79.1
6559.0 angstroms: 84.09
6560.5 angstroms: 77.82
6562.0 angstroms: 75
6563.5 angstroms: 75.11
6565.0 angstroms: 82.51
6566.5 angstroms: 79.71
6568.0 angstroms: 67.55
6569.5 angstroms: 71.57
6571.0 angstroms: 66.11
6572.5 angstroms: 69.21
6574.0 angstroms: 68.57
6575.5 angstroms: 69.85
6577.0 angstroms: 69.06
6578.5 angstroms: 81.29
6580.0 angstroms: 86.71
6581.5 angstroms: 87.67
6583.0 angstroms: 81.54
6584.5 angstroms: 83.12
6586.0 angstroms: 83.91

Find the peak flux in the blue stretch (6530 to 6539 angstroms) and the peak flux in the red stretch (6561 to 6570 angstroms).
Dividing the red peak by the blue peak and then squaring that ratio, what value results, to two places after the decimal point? 1.15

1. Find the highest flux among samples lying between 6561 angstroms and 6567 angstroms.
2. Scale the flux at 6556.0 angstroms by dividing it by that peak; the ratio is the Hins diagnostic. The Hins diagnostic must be 0.88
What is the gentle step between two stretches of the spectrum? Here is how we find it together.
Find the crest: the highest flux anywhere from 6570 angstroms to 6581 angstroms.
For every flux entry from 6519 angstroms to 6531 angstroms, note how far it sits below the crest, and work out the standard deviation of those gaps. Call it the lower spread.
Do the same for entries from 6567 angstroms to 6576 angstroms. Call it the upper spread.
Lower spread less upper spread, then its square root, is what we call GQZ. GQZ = 1.7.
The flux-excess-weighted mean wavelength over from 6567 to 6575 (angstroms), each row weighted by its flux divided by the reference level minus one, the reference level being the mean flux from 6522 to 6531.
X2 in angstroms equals 6571.0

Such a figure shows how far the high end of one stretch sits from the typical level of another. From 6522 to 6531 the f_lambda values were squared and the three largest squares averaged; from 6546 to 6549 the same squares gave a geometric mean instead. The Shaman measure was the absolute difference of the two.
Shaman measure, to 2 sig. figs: 23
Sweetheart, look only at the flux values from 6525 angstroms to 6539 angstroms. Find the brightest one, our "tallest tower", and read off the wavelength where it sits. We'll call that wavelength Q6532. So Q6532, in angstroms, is 6532.0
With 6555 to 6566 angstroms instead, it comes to 6559.0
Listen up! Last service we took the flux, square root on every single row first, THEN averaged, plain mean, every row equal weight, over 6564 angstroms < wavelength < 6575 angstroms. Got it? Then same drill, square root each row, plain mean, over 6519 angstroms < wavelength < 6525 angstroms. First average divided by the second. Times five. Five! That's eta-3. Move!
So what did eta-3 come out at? 4.99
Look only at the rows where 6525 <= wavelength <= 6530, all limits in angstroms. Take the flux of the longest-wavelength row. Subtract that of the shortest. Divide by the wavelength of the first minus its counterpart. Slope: -0.9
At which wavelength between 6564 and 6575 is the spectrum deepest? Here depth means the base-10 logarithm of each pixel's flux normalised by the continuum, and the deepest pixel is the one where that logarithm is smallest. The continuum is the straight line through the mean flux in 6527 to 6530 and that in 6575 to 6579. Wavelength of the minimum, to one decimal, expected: 6571.0 angstroms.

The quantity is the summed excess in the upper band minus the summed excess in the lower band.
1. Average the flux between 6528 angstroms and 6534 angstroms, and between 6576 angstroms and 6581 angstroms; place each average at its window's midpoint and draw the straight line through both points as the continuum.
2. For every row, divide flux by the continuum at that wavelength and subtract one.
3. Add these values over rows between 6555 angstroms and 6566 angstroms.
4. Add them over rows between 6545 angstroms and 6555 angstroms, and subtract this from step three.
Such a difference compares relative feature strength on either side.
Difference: 0.30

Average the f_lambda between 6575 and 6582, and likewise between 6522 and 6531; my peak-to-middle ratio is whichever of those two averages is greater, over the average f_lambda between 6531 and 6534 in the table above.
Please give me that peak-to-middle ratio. 1.07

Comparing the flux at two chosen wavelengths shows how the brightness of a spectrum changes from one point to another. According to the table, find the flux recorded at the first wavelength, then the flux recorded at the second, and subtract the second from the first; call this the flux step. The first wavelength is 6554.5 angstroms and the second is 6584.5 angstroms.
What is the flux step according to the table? -13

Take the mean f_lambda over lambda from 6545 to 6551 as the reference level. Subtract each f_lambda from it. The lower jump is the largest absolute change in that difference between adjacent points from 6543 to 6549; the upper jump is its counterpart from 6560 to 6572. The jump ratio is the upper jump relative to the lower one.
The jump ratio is 2.47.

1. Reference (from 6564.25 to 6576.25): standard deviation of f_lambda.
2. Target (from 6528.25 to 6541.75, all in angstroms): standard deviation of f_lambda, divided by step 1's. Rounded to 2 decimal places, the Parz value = 0.77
